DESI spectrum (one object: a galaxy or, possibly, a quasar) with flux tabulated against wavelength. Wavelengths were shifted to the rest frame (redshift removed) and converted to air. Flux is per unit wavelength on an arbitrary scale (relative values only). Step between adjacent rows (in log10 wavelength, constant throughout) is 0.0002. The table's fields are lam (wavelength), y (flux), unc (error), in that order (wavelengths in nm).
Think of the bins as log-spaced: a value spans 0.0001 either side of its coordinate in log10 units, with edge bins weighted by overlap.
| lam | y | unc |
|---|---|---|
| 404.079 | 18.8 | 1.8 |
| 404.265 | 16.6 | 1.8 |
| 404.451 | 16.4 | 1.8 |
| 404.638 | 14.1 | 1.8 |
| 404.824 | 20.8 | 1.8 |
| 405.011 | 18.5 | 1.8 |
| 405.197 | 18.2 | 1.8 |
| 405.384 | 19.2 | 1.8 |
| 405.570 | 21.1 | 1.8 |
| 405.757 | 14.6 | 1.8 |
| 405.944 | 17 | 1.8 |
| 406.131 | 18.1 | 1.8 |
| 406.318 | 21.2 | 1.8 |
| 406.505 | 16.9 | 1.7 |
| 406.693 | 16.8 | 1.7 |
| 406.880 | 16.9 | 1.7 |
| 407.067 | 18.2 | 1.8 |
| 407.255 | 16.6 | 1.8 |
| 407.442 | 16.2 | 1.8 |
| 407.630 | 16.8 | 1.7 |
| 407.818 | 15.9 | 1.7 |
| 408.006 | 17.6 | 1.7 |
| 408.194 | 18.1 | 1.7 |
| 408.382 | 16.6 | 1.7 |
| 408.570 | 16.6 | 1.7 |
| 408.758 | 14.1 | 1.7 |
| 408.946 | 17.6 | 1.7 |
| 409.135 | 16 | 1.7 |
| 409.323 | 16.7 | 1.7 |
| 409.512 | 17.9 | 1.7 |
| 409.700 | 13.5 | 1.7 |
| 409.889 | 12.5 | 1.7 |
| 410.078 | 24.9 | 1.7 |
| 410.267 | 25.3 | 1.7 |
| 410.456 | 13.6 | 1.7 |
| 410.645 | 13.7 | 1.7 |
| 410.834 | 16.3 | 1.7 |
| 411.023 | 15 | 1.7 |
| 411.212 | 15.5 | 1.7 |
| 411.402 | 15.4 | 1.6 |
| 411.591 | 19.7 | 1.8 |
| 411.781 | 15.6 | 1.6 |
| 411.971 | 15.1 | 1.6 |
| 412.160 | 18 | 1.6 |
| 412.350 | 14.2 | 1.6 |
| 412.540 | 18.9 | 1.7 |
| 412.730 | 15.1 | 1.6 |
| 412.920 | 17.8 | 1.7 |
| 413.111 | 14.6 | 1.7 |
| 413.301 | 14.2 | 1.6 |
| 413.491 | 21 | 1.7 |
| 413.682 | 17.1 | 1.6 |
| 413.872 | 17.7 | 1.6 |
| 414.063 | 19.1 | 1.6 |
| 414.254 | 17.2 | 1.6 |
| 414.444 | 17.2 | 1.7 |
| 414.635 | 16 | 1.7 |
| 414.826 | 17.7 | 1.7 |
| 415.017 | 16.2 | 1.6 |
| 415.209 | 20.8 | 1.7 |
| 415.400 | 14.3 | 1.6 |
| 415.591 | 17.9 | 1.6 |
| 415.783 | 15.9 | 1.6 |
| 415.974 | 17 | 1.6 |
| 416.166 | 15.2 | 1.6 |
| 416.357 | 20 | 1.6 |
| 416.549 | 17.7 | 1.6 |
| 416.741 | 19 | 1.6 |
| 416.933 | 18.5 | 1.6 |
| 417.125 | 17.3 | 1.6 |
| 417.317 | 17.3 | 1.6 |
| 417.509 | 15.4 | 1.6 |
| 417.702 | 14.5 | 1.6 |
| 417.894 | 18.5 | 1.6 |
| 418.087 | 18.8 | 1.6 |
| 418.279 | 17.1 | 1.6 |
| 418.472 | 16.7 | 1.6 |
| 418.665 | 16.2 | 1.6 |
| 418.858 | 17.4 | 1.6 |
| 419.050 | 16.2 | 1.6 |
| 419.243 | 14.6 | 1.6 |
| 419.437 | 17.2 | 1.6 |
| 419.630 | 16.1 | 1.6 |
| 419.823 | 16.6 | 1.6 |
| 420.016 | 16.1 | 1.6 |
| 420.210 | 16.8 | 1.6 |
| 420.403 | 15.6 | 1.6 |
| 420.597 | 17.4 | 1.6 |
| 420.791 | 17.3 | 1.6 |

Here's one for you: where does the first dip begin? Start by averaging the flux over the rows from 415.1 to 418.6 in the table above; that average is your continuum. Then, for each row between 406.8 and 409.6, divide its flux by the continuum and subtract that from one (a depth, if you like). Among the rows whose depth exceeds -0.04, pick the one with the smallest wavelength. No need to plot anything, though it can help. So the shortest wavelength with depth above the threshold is 406.880 nm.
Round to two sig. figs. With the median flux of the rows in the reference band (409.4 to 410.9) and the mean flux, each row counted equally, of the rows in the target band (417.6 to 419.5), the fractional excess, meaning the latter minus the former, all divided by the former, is 0.11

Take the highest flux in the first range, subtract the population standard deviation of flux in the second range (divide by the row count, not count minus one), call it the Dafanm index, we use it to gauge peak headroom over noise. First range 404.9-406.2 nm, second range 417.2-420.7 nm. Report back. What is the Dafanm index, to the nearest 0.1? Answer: 20.0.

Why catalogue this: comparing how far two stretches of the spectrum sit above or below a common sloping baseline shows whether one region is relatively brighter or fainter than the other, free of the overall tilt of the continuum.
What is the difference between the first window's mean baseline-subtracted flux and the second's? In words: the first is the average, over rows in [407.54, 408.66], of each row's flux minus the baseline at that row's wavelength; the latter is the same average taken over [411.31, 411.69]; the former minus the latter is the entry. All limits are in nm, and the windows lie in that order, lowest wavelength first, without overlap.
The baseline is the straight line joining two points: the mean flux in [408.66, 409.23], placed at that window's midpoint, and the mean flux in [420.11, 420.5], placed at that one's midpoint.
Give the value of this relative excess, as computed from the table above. -0.5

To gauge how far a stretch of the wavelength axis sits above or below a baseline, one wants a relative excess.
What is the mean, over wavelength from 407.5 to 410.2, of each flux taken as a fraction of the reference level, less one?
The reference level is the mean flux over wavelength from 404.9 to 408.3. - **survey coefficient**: -0.05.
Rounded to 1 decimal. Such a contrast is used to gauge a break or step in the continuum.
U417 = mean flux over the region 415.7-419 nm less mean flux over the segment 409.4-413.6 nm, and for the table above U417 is 0.5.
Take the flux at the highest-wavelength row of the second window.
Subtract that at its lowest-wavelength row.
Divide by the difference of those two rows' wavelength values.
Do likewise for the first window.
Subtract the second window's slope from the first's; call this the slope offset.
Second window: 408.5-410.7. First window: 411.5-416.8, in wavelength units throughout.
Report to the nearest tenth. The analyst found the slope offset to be 1.3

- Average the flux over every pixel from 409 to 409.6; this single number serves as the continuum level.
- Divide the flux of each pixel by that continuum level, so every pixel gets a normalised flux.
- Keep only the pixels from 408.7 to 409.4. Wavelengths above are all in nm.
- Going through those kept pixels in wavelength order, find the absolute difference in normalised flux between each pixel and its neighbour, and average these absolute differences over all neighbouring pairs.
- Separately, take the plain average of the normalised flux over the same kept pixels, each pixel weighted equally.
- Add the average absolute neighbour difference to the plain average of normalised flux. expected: 1.07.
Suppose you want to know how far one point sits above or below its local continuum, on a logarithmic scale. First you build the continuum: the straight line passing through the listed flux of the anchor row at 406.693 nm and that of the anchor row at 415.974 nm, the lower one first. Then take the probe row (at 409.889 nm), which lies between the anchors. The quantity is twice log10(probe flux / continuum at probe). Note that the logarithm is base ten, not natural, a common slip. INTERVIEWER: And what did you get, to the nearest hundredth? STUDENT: -0.26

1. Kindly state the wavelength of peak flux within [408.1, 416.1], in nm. 410.267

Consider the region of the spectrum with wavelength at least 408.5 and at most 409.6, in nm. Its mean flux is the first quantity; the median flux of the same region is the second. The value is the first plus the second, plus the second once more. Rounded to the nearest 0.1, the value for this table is 49.8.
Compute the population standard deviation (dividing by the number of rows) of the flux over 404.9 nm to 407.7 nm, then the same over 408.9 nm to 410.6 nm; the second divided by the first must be 2.6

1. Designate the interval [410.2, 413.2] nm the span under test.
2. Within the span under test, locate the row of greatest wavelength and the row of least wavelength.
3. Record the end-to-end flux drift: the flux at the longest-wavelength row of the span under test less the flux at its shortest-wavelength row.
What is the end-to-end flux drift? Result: -11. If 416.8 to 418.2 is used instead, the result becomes 0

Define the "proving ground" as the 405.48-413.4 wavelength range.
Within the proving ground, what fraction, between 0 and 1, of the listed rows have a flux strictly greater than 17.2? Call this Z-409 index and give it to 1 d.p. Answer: 0.3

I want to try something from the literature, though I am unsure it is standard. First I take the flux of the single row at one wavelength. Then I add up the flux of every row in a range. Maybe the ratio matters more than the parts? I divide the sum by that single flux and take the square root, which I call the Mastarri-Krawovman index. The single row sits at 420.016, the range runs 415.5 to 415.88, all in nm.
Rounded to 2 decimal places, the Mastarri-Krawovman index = 1.45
